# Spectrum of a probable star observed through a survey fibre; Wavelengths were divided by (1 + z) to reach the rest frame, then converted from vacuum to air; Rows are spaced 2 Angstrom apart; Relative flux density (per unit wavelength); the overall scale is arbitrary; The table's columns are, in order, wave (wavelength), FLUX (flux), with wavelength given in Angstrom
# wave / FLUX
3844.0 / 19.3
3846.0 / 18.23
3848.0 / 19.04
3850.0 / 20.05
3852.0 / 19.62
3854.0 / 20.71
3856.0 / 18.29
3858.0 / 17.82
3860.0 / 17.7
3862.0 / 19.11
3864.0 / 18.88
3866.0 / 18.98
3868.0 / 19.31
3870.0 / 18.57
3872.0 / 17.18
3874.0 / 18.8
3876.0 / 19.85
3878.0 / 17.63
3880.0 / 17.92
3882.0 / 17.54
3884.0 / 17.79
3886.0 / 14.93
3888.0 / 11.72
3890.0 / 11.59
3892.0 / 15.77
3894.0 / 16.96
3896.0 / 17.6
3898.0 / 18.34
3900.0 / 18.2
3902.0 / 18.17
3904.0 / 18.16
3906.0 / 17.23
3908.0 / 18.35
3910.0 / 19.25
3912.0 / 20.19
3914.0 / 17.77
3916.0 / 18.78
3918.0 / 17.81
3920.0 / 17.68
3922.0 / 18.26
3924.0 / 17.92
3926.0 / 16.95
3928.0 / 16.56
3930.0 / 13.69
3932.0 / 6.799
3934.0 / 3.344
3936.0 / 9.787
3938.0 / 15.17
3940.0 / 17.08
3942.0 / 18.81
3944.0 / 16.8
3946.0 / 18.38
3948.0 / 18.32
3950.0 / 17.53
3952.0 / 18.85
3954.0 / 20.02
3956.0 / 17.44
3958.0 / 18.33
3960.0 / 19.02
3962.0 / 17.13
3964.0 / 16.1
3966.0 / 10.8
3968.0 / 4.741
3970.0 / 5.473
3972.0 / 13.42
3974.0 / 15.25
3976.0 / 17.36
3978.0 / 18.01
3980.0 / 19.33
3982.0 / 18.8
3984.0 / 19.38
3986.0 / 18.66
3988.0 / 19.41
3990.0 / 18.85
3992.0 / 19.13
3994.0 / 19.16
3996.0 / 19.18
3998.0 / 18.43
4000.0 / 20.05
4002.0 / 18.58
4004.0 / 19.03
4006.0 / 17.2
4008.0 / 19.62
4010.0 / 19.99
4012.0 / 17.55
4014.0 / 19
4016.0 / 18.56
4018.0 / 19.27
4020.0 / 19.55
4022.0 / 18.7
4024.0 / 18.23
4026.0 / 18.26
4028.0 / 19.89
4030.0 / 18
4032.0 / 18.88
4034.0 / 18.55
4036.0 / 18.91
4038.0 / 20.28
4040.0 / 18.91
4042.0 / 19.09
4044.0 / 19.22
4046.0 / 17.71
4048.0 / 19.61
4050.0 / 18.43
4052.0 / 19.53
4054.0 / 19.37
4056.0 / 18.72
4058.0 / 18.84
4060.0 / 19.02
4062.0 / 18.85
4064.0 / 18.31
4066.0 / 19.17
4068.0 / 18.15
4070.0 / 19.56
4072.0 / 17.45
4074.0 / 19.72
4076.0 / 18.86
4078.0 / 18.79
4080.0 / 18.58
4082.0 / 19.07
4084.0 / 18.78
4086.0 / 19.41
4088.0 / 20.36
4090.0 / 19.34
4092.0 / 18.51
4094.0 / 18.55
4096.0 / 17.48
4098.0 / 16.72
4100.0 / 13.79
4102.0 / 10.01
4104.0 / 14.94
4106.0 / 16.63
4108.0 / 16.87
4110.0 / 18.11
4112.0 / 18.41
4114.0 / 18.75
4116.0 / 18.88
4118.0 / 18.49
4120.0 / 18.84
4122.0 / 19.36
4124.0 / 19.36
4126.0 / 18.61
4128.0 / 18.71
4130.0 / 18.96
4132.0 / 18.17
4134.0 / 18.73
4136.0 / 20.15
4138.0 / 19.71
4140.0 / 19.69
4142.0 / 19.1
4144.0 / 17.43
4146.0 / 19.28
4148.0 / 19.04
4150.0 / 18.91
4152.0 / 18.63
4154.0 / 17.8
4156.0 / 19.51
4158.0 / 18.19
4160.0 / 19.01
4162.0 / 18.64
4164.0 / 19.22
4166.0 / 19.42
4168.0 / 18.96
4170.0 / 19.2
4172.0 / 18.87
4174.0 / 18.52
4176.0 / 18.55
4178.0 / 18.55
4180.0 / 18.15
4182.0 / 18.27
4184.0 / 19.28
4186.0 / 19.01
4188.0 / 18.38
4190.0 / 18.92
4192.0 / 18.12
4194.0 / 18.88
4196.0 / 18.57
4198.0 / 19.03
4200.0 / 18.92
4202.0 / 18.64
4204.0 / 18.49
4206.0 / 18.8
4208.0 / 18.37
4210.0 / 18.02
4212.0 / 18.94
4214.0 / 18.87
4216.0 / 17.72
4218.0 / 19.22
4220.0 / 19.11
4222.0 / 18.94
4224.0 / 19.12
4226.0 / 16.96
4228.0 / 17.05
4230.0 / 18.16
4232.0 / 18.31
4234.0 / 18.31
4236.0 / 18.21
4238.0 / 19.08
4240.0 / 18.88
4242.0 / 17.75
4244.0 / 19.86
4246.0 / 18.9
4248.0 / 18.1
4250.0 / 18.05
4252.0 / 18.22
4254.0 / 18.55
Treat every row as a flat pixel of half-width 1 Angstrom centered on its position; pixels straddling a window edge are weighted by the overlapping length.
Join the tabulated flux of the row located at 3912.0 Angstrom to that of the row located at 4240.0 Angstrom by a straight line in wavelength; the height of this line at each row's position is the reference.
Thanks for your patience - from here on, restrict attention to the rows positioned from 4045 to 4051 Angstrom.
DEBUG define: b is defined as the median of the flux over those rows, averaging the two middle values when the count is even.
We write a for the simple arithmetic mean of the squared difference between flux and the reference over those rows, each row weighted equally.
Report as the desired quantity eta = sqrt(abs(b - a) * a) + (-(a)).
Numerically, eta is 3.7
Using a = 1.7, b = 18.4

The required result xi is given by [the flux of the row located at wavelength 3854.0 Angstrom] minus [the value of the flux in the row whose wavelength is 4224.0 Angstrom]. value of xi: 1.6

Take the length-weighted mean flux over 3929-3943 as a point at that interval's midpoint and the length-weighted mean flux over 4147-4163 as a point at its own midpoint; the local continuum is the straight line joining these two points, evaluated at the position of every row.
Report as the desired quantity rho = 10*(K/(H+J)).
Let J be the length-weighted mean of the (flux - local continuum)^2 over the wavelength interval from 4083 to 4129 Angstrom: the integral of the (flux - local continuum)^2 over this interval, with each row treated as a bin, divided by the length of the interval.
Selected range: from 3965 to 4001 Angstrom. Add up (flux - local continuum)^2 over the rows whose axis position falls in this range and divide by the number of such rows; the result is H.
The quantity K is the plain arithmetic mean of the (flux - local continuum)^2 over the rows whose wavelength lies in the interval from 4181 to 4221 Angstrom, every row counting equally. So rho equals 1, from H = 28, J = 5.2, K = 2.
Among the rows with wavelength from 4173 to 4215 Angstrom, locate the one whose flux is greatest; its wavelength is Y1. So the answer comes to 4184.0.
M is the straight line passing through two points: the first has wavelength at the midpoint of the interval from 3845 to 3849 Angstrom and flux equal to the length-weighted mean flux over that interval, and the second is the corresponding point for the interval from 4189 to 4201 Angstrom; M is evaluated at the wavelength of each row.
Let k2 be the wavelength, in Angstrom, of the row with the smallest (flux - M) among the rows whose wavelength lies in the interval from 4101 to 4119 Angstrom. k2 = 4102.0 Angstrom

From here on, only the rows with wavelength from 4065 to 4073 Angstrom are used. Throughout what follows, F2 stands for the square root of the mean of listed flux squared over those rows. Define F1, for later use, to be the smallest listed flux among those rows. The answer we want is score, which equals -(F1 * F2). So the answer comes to -325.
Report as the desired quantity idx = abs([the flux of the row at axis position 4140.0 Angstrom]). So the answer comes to 19.7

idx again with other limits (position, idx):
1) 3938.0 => 15.2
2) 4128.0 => 18.7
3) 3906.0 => 17.2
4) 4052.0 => 19.5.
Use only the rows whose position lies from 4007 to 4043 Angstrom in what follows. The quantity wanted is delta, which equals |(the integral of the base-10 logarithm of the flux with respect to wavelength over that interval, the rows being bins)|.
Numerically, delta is 46.0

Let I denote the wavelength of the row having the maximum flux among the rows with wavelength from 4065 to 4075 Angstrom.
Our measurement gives 4074.0 Angstrom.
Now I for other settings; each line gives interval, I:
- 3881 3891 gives 3884.0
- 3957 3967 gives 3960.0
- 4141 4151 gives 4146.0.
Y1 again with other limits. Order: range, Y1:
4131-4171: 4136.0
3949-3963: 3954.0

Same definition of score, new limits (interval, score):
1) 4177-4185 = -337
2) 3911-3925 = -325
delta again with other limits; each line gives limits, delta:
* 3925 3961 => 42.0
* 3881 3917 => 44.3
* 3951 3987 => 42.3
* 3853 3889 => 45.0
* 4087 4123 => 44.5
